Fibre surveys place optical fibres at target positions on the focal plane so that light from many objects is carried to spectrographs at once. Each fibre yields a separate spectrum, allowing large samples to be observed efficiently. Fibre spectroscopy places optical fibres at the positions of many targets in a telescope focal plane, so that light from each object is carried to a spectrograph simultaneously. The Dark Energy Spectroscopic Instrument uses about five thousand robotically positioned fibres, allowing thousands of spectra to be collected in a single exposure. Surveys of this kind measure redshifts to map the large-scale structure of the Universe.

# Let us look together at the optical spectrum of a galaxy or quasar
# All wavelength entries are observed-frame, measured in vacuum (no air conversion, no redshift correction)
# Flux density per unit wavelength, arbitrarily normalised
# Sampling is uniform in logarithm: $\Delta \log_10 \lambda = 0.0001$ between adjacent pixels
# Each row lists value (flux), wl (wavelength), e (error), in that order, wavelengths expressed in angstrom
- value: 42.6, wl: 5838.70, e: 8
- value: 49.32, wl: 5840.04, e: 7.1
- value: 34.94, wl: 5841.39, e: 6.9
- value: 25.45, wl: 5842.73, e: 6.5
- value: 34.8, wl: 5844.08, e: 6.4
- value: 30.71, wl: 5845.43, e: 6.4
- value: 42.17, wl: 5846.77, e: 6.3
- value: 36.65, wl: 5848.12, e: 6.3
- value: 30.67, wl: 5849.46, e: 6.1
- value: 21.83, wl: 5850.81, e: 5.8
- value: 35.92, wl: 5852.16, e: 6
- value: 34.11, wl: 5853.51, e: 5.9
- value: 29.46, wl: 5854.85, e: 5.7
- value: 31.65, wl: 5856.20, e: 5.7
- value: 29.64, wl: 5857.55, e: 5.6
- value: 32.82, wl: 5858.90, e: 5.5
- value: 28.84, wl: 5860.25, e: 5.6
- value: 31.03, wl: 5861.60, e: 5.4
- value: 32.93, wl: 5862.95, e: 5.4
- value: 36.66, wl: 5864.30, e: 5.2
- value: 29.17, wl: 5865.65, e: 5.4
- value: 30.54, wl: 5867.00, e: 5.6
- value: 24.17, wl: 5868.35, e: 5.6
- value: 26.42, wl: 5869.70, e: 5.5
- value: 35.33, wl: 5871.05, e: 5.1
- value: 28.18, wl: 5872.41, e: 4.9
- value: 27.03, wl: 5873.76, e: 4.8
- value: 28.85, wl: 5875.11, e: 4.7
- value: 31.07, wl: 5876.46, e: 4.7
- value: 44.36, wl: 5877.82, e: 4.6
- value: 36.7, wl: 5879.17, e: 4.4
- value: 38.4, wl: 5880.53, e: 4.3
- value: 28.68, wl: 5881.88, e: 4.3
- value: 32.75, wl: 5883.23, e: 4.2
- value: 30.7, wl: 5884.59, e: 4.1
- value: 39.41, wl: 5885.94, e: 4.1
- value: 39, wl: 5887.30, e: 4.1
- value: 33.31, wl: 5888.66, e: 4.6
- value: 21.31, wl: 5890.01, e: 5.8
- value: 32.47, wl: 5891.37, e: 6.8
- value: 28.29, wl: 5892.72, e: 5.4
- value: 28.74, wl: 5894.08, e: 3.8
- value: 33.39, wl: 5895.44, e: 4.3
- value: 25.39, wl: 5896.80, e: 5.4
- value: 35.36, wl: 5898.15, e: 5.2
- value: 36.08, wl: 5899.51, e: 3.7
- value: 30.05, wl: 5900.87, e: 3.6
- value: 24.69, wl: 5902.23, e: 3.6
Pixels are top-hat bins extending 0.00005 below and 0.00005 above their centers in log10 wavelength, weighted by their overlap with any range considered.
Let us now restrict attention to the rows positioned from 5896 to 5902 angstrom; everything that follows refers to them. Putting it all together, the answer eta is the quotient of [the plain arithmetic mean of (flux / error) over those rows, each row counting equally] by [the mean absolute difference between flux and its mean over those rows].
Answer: 1.9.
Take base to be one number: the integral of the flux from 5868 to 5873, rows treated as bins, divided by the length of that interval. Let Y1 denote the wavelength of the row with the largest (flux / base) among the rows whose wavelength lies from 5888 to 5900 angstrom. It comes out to 5899.51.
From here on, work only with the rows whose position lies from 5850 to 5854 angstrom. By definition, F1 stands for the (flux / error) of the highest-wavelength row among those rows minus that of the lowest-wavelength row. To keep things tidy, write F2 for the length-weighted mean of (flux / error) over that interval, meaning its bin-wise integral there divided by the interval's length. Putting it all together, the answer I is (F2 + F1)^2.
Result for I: 51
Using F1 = 2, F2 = 5.1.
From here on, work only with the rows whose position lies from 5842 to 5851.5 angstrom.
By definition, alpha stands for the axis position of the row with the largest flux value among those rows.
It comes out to 5846.77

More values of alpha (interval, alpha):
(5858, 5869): 5864.30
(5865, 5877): 5871.05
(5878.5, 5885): 5880.53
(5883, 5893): 5885.94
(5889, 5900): 5899.51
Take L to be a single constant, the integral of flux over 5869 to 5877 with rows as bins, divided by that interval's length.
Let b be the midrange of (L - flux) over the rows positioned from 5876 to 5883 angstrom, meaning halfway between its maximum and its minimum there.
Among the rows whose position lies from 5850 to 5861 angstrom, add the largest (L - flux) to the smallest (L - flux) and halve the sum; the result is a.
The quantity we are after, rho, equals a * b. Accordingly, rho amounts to -4.0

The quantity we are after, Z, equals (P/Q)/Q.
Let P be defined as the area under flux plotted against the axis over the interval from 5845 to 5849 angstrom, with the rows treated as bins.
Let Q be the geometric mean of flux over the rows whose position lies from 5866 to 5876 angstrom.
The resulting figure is 0.18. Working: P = 147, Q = 28.5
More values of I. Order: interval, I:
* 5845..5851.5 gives 18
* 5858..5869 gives 16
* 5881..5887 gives 121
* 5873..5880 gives 100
